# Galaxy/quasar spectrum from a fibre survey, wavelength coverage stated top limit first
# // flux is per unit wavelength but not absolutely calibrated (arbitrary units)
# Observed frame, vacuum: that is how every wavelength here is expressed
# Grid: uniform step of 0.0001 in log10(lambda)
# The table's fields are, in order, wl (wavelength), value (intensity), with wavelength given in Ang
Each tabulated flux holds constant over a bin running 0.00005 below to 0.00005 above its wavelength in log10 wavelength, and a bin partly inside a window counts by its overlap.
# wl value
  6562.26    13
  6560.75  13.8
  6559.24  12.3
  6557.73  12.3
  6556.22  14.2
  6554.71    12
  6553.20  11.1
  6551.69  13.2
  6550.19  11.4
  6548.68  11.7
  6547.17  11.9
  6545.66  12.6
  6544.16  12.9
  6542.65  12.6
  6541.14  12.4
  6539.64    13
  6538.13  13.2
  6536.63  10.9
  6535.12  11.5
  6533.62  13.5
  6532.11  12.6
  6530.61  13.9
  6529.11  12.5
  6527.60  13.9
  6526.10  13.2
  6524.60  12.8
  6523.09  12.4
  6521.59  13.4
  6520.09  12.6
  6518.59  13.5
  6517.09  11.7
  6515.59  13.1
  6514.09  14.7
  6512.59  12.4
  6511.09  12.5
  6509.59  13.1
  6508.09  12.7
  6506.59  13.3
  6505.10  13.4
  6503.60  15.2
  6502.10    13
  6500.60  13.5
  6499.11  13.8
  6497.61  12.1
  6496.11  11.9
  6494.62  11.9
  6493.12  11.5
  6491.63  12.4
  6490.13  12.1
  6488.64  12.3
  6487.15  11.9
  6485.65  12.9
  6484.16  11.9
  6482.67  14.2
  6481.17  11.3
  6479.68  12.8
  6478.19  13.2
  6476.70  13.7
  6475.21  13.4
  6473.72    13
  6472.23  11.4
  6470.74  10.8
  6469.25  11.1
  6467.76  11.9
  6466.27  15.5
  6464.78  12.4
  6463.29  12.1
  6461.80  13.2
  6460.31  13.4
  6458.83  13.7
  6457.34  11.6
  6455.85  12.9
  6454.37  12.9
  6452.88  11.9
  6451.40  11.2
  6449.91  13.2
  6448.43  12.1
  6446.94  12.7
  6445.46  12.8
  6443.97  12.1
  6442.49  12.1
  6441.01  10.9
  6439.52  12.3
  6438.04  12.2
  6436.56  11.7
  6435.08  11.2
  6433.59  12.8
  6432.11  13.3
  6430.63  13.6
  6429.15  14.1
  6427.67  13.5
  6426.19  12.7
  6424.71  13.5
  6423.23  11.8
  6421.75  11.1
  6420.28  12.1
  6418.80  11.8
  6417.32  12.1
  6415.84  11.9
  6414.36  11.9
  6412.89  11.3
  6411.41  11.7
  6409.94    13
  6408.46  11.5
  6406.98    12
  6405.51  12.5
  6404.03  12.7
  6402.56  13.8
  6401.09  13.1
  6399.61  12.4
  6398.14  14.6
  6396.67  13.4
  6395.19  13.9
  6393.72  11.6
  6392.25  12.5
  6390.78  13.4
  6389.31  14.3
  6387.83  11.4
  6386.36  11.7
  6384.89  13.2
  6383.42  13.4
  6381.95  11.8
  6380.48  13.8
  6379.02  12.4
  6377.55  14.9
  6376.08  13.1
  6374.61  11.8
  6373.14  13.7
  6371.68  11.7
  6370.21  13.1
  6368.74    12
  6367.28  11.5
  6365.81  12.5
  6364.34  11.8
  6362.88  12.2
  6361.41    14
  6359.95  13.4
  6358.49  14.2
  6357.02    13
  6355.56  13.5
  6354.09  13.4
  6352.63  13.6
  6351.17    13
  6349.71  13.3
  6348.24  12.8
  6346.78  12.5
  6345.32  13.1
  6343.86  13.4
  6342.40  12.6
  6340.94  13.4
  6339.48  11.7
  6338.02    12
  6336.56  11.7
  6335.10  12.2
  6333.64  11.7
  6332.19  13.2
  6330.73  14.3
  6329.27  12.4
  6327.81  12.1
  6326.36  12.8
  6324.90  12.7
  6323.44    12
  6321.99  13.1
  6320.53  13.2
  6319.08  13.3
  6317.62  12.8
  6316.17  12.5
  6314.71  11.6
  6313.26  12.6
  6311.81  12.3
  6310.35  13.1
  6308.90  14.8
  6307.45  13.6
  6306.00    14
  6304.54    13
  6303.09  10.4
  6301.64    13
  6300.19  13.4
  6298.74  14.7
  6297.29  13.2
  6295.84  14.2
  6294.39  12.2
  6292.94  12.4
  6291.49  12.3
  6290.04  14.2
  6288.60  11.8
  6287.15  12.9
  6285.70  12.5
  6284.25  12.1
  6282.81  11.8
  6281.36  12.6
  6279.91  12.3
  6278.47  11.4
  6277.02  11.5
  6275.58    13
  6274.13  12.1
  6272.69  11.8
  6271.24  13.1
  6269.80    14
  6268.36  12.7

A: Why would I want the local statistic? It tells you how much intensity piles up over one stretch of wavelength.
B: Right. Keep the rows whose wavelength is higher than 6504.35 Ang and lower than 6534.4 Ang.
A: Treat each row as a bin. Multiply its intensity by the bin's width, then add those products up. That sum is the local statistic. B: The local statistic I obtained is 392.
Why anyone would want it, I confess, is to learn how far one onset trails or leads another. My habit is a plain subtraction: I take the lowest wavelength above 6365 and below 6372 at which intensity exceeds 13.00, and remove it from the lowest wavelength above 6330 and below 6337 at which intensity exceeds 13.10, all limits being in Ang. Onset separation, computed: -39.5 Ang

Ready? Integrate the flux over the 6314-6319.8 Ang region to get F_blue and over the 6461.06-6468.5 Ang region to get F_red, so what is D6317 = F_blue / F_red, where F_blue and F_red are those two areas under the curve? 0.8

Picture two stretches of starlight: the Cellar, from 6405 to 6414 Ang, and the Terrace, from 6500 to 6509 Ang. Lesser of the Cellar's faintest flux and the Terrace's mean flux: 11.3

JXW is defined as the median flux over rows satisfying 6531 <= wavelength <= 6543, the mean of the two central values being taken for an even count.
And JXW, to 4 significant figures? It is 12.60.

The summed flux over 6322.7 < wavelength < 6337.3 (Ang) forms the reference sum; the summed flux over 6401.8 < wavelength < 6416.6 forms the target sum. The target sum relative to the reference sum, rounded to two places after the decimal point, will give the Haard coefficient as 0.98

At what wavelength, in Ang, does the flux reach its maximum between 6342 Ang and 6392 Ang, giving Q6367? 6377.55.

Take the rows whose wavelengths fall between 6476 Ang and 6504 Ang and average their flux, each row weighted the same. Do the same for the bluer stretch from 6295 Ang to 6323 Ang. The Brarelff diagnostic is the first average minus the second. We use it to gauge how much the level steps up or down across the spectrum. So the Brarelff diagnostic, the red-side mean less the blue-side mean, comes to -0.4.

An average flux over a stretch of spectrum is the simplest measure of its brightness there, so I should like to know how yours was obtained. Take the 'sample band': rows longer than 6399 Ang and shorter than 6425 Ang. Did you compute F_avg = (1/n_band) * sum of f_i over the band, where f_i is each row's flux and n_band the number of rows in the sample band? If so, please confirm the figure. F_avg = 12.2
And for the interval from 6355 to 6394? 12.8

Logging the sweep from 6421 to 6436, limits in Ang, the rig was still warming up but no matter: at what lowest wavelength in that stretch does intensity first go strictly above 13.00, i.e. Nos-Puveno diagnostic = 6424.71 Ang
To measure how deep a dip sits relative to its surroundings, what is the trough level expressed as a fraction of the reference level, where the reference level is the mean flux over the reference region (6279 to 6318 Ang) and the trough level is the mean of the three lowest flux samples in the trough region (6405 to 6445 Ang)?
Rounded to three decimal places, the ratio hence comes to 0.863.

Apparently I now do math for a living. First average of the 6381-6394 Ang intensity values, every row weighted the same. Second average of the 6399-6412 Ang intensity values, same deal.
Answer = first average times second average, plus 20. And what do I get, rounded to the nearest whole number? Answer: 178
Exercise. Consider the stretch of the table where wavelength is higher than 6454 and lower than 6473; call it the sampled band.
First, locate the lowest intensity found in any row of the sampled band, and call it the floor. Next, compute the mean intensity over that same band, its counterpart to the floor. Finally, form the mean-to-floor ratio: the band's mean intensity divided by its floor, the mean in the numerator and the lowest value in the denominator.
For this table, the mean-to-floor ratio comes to 1.160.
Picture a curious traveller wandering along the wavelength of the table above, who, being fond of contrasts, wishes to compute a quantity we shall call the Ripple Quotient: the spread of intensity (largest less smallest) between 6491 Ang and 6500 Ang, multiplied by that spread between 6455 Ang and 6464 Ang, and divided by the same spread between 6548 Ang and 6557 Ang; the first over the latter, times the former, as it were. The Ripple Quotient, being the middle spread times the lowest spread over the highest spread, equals 1.6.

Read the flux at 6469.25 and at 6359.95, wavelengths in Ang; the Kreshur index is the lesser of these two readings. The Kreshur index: 11.1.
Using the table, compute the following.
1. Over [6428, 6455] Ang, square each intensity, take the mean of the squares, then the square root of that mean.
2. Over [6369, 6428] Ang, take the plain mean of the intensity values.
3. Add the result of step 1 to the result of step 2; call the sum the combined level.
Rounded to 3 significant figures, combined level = 25.1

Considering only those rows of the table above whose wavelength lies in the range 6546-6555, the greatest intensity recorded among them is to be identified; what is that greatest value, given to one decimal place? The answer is 13.2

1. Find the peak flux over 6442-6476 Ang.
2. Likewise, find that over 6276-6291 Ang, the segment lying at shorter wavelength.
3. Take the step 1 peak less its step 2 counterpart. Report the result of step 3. 1.3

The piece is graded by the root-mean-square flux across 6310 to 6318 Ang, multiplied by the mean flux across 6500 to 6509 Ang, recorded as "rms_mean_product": 169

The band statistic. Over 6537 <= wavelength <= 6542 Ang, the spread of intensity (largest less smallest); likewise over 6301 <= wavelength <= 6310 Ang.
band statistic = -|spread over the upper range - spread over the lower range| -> -3.60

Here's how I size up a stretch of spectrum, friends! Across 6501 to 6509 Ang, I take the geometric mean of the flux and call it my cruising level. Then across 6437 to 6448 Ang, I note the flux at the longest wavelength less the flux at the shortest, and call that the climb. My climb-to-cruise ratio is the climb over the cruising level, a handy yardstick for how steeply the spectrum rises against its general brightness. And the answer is 0.04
